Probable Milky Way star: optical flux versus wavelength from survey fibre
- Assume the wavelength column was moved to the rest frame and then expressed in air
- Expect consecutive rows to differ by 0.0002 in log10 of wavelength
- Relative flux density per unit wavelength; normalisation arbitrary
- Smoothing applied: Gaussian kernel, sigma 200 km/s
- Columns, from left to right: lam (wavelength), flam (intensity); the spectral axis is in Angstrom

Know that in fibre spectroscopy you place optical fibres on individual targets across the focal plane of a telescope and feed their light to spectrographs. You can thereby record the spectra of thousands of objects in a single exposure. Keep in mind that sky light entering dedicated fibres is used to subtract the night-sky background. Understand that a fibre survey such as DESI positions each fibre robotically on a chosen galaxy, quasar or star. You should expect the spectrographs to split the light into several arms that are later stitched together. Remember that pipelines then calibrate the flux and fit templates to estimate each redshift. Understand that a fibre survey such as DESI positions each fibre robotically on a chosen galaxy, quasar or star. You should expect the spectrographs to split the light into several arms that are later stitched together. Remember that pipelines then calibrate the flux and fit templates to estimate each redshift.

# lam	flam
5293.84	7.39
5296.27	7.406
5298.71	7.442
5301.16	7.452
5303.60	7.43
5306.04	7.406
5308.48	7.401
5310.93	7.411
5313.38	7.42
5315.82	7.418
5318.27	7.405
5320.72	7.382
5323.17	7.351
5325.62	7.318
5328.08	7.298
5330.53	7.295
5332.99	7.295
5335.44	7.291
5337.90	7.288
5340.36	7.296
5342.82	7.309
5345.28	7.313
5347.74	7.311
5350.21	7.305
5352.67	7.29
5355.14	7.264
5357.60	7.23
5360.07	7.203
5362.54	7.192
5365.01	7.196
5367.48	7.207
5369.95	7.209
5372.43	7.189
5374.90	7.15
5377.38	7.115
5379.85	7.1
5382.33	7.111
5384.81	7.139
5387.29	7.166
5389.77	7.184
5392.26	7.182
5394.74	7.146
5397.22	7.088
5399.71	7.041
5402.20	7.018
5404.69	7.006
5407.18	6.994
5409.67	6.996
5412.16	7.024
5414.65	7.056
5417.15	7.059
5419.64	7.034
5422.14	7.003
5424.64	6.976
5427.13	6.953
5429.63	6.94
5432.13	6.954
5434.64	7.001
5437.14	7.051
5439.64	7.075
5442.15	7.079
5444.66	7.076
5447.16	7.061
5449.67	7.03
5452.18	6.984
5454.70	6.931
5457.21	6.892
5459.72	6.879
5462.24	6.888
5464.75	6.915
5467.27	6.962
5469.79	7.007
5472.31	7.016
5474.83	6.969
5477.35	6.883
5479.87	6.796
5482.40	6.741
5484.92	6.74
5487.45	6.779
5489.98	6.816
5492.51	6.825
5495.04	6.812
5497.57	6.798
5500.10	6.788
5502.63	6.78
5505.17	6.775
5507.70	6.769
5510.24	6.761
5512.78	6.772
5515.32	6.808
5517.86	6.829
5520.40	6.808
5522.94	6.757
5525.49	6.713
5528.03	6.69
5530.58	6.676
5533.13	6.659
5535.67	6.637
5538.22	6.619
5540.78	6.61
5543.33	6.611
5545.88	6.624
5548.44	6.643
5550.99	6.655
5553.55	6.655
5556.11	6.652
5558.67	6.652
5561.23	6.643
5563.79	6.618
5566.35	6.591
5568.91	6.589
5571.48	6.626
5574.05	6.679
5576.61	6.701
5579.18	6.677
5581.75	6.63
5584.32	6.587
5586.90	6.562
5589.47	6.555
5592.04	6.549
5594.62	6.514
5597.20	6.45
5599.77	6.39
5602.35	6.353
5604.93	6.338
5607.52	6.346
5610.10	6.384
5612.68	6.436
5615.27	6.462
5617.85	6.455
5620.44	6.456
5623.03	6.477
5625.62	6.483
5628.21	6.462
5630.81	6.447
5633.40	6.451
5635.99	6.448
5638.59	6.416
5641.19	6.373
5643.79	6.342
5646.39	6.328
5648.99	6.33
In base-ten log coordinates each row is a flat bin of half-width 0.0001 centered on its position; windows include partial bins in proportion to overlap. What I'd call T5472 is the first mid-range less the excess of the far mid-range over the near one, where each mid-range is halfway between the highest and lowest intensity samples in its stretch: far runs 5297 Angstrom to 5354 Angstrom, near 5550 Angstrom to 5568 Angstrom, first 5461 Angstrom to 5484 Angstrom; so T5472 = 6.1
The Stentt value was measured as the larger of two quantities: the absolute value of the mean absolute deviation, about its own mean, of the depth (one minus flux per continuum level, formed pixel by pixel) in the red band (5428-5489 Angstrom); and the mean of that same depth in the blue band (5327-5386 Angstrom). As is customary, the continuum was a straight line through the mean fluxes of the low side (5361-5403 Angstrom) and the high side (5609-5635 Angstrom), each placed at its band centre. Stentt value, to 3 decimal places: 0.010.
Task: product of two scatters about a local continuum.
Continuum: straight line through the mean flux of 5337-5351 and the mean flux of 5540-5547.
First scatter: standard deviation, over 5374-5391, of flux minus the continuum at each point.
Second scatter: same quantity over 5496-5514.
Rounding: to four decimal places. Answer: 0.0004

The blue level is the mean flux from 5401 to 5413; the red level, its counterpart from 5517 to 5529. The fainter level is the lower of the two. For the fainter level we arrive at 6.76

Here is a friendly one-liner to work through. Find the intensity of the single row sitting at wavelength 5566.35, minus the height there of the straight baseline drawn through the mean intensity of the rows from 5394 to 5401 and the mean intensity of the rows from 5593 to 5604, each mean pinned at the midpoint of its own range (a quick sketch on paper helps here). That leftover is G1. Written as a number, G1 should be 0.058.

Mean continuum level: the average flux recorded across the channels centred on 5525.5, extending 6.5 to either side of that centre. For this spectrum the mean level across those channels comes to 6.73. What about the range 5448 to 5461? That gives 6.94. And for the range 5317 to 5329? 7.35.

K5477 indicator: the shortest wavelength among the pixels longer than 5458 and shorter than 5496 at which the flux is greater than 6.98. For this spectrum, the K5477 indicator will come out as 5469.79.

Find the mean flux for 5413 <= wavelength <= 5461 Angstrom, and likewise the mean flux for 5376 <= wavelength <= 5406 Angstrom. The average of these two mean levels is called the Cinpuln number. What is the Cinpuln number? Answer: 7.05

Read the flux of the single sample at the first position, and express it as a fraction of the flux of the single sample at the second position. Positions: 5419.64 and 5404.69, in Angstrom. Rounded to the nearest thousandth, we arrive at 1.004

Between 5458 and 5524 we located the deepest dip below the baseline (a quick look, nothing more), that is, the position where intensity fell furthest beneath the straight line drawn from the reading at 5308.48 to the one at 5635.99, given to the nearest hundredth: 5482.40 Angstrom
